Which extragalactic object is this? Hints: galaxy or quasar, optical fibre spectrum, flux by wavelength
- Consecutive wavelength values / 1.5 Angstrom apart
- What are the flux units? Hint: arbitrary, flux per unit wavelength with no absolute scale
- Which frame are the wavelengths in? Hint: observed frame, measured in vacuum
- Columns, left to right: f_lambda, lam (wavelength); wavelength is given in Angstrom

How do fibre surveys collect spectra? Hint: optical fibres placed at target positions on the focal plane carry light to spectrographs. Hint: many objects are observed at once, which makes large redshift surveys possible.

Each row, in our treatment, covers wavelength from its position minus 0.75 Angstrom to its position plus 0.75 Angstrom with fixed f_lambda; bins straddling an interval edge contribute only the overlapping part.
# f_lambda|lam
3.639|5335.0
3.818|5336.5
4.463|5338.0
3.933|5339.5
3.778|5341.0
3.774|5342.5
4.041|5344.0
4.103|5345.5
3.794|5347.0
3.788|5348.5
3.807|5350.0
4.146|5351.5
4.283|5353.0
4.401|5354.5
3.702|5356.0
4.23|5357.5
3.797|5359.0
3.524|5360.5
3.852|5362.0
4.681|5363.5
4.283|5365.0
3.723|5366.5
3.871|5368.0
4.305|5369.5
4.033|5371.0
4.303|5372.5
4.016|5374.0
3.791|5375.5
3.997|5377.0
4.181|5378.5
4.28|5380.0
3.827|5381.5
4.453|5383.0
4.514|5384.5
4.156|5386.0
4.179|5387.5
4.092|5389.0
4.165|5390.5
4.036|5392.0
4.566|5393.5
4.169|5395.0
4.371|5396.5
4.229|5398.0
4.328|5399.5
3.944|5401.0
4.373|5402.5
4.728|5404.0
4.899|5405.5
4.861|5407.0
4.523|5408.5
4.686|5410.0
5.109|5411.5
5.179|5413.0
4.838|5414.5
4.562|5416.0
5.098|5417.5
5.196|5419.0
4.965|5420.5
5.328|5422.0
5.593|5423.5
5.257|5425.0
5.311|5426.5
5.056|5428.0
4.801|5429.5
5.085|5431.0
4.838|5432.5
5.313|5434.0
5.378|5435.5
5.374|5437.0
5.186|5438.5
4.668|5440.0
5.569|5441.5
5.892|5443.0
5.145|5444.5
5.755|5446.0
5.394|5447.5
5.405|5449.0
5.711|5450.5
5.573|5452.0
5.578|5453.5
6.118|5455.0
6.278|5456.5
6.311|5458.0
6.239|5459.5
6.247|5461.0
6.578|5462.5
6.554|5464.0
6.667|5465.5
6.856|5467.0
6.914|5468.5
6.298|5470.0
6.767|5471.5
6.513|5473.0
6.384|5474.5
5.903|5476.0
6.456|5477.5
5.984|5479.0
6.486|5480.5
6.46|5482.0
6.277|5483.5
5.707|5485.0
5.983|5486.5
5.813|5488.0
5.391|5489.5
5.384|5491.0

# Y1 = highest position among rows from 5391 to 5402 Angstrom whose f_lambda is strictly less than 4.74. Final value 5401.0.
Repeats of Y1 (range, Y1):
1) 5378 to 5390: 5389.0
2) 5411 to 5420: 5416.0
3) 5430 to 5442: 5440.0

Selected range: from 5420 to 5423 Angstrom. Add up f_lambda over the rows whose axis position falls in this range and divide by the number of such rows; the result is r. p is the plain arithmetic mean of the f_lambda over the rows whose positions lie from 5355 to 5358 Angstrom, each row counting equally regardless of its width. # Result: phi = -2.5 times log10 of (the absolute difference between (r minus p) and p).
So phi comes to -1.1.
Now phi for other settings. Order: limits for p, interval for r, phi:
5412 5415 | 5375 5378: -2.0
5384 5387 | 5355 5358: -1.7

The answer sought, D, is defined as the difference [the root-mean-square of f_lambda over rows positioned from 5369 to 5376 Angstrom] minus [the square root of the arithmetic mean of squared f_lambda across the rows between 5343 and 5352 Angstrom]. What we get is 0.1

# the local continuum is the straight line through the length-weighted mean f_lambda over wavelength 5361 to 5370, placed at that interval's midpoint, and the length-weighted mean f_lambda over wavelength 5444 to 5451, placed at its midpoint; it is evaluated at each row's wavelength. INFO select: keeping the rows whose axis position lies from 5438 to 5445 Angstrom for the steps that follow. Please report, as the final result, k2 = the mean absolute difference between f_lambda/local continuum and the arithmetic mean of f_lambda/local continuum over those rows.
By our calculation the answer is 0.063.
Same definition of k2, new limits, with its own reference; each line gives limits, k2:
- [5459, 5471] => 0.034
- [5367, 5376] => 0.042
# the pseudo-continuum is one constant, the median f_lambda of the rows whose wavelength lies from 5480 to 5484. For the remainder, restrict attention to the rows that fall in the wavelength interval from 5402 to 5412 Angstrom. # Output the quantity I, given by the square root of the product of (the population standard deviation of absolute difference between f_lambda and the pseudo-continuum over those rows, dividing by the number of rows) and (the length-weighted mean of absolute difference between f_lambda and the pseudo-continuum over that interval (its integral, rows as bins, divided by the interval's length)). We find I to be 0.625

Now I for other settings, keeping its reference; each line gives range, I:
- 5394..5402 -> 0.579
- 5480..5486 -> 0.281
